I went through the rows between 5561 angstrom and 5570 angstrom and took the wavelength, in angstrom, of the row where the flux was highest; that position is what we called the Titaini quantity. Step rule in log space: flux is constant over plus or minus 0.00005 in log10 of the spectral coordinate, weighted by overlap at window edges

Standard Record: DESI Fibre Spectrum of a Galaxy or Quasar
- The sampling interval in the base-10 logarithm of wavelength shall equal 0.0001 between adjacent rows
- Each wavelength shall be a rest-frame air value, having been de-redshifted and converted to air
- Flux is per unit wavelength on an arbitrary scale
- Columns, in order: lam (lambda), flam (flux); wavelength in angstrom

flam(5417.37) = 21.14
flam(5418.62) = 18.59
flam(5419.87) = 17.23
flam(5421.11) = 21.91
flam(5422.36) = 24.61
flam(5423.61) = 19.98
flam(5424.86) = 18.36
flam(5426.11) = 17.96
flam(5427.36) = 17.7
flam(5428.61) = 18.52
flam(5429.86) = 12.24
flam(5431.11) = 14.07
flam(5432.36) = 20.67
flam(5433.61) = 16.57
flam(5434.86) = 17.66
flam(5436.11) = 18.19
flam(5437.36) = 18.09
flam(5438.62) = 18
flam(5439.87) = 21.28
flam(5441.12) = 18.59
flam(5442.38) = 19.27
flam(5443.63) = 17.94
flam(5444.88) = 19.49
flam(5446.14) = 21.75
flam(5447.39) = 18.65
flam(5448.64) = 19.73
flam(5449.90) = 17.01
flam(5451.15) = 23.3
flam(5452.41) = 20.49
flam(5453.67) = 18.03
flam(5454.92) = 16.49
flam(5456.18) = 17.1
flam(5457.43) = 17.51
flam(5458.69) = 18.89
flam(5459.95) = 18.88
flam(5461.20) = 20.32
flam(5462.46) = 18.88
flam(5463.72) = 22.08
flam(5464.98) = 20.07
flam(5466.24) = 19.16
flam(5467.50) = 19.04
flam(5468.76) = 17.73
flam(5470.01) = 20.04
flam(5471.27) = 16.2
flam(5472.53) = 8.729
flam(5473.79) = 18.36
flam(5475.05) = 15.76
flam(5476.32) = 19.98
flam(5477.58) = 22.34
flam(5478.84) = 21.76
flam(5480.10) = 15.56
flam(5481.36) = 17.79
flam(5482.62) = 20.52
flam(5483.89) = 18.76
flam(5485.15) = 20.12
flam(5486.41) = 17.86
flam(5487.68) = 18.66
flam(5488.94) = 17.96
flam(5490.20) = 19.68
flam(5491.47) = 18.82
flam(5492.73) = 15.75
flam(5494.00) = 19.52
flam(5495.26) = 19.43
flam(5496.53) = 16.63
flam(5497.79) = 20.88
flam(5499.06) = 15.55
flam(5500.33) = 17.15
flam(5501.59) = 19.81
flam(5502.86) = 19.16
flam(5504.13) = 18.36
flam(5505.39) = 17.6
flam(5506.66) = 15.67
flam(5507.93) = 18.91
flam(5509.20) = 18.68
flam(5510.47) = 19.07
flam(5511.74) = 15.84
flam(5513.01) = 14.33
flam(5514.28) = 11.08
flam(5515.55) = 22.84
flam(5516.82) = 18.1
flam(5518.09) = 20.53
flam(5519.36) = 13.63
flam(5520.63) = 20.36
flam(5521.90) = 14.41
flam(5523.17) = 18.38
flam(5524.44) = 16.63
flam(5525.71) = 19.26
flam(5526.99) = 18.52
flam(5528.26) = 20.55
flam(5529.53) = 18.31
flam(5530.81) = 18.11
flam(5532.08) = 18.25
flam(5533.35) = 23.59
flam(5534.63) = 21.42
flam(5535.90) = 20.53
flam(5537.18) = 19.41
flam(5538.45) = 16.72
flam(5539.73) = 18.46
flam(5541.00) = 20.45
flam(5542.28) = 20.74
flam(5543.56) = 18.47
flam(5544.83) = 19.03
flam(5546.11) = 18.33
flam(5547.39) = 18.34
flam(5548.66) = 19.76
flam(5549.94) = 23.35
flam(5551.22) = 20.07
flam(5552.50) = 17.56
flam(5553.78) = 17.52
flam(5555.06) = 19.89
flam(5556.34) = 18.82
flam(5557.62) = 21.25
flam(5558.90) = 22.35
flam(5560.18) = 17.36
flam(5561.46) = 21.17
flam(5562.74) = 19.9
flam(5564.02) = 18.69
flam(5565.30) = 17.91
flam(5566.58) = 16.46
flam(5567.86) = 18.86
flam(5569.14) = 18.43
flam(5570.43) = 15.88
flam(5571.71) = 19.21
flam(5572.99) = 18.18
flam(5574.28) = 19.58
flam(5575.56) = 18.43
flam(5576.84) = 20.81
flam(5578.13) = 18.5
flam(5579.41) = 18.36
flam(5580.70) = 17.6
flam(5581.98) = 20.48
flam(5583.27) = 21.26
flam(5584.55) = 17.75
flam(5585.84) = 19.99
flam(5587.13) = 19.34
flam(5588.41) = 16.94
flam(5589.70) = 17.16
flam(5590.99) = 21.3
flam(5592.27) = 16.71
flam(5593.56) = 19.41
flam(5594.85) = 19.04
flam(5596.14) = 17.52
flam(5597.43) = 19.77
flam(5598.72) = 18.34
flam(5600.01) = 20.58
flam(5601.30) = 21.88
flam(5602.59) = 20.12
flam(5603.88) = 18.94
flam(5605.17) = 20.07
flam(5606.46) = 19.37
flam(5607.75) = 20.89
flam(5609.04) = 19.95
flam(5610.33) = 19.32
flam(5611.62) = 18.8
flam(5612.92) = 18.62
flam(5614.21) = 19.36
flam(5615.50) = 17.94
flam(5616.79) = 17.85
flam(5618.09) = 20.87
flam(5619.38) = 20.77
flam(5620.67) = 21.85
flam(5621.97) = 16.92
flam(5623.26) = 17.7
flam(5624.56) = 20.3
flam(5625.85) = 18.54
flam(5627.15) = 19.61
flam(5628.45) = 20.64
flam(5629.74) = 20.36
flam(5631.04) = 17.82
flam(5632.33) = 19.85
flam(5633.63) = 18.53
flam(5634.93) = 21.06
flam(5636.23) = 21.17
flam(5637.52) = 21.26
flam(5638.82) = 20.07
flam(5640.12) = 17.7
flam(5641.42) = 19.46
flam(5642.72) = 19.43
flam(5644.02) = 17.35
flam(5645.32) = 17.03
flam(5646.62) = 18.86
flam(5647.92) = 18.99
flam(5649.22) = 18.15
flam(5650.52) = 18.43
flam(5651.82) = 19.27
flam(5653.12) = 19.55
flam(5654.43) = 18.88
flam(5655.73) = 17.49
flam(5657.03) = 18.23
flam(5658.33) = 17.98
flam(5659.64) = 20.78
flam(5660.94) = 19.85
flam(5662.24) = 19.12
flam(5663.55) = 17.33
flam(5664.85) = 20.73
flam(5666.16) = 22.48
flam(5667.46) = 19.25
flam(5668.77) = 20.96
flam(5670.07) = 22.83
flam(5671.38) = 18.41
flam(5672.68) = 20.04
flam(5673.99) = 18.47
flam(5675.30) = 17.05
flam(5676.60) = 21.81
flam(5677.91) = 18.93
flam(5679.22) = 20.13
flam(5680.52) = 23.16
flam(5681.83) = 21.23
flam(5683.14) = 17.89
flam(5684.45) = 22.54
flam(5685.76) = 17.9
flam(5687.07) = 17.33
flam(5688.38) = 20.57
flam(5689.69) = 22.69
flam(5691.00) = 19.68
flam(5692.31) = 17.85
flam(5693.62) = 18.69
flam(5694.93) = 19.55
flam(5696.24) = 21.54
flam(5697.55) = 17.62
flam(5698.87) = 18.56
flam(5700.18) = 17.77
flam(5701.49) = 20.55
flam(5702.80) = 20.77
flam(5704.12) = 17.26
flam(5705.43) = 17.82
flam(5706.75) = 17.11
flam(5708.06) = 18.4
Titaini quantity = 5561.46 angstrom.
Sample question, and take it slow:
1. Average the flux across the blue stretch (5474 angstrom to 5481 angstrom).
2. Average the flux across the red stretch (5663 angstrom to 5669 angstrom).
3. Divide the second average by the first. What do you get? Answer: 1.06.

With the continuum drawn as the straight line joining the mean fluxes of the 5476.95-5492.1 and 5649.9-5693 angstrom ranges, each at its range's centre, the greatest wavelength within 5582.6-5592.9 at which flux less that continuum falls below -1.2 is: 5592.27 angstrom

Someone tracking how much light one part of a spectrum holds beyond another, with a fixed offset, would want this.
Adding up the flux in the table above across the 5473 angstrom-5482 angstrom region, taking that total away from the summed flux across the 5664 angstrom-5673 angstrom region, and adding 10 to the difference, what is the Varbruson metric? 23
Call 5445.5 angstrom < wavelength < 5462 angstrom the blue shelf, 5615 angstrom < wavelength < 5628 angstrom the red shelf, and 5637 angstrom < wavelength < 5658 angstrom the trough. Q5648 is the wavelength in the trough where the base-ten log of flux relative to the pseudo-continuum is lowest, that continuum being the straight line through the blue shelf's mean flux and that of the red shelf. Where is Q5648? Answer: 5645.32 angstrom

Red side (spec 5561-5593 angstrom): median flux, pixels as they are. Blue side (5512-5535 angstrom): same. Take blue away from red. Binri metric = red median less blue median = 0.2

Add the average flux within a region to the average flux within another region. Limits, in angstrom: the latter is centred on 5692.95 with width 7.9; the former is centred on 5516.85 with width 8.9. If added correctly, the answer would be 37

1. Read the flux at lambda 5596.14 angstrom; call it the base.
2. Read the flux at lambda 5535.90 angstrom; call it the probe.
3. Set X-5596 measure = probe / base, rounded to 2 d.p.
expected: 1.17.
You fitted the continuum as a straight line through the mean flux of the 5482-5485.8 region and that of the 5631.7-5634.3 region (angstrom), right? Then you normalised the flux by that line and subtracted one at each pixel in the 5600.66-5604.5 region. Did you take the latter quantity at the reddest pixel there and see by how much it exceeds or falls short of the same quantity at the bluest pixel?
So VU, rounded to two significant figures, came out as -0.15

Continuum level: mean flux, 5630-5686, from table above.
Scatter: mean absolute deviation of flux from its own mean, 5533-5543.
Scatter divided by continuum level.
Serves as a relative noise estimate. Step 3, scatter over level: 0.076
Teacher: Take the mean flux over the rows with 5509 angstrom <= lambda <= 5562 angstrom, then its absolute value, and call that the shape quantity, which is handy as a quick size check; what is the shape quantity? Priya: 18.8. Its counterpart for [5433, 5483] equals 18.7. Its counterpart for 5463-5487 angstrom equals 18.5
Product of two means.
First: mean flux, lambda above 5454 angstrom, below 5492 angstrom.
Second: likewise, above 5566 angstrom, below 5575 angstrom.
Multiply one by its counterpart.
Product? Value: 335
